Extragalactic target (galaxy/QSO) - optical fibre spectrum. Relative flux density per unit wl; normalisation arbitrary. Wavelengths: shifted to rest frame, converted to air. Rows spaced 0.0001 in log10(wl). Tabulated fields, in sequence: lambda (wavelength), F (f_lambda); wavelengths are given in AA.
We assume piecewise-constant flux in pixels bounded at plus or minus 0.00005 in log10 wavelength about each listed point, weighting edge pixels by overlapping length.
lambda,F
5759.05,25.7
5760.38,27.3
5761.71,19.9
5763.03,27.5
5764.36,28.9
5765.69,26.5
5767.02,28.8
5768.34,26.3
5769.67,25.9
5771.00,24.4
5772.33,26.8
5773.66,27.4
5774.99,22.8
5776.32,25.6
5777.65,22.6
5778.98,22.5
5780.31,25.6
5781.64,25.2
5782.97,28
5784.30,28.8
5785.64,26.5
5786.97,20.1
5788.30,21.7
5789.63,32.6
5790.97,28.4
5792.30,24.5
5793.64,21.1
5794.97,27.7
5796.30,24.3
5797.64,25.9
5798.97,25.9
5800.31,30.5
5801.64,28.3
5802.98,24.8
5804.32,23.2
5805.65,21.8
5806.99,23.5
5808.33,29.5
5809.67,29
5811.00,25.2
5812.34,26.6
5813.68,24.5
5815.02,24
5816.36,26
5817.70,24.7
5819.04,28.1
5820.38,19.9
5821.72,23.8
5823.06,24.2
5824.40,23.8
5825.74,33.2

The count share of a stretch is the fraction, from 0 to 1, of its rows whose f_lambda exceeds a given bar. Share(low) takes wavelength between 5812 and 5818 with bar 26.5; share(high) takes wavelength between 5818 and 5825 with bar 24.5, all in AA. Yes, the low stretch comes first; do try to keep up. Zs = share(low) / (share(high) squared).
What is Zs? 5.0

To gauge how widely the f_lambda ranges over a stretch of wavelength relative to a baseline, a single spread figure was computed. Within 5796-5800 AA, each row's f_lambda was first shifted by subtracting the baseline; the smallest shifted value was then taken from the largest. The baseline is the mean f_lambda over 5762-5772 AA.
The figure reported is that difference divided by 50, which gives 0.032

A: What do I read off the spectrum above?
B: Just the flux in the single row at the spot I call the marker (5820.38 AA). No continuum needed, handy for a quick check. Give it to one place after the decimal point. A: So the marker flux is 19.9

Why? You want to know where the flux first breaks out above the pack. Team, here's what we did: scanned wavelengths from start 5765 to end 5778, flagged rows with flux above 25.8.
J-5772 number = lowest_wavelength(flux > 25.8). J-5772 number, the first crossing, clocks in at 5765.69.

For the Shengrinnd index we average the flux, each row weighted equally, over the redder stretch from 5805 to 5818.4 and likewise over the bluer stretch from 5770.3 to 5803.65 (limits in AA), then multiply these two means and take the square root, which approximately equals 25.6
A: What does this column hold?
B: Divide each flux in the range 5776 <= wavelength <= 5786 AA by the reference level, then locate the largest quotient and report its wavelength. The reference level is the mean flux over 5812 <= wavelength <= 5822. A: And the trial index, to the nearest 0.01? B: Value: 5784.30 AA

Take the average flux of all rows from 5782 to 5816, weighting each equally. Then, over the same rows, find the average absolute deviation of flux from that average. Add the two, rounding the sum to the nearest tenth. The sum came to 28.4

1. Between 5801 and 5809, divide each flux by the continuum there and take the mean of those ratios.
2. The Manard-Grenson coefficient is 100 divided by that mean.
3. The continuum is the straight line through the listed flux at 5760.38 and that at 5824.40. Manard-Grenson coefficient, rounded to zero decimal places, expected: 99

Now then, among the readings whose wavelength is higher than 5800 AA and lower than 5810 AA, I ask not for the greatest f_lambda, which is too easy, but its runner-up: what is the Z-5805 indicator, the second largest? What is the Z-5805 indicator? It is 29.5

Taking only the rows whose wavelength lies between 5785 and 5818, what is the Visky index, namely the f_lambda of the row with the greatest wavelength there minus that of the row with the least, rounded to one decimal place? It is -1.8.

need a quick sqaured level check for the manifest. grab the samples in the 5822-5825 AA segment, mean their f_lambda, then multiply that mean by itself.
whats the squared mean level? 576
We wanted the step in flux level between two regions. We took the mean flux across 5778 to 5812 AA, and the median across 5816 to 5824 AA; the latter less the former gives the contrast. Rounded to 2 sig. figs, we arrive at -1.3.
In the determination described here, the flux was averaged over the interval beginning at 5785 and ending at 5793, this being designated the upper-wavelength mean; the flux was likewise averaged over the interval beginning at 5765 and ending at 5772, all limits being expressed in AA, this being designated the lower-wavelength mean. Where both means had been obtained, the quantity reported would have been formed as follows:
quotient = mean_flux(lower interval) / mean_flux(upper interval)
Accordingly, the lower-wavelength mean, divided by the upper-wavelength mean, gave 1.03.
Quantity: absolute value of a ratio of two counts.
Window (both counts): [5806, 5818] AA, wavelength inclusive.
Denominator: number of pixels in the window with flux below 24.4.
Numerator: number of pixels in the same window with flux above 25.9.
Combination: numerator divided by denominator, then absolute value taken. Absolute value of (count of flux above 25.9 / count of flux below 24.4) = 2.0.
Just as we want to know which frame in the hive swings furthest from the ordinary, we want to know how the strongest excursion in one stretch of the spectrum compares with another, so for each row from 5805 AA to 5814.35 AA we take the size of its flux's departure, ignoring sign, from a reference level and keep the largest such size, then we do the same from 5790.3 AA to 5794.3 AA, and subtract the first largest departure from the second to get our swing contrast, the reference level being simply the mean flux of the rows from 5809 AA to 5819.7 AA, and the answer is 0.70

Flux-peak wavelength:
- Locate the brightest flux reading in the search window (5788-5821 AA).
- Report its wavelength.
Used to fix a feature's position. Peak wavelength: 5789.63 AA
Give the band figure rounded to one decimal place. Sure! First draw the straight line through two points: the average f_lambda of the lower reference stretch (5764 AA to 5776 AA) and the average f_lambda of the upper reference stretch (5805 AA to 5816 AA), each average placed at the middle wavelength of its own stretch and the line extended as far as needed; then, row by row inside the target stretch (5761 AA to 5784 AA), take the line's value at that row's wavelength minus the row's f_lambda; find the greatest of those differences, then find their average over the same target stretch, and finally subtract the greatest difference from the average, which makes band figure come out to -5.9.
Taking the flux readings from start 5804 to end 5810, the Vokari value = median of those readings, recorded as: 23.5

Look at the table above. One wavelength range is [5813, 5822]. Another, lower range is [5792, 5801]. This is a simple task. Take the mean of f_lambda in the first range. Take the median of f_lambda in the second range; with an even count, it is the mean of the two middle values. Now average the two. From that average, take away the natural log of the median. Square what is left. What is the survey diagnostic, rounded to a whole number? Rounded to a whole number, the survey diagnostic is 480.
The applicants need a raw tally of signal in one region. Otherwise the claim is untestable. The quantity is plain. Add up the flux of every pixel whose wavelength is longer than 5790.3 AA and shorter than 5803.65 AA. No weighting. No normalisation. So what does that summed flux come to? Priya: 261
